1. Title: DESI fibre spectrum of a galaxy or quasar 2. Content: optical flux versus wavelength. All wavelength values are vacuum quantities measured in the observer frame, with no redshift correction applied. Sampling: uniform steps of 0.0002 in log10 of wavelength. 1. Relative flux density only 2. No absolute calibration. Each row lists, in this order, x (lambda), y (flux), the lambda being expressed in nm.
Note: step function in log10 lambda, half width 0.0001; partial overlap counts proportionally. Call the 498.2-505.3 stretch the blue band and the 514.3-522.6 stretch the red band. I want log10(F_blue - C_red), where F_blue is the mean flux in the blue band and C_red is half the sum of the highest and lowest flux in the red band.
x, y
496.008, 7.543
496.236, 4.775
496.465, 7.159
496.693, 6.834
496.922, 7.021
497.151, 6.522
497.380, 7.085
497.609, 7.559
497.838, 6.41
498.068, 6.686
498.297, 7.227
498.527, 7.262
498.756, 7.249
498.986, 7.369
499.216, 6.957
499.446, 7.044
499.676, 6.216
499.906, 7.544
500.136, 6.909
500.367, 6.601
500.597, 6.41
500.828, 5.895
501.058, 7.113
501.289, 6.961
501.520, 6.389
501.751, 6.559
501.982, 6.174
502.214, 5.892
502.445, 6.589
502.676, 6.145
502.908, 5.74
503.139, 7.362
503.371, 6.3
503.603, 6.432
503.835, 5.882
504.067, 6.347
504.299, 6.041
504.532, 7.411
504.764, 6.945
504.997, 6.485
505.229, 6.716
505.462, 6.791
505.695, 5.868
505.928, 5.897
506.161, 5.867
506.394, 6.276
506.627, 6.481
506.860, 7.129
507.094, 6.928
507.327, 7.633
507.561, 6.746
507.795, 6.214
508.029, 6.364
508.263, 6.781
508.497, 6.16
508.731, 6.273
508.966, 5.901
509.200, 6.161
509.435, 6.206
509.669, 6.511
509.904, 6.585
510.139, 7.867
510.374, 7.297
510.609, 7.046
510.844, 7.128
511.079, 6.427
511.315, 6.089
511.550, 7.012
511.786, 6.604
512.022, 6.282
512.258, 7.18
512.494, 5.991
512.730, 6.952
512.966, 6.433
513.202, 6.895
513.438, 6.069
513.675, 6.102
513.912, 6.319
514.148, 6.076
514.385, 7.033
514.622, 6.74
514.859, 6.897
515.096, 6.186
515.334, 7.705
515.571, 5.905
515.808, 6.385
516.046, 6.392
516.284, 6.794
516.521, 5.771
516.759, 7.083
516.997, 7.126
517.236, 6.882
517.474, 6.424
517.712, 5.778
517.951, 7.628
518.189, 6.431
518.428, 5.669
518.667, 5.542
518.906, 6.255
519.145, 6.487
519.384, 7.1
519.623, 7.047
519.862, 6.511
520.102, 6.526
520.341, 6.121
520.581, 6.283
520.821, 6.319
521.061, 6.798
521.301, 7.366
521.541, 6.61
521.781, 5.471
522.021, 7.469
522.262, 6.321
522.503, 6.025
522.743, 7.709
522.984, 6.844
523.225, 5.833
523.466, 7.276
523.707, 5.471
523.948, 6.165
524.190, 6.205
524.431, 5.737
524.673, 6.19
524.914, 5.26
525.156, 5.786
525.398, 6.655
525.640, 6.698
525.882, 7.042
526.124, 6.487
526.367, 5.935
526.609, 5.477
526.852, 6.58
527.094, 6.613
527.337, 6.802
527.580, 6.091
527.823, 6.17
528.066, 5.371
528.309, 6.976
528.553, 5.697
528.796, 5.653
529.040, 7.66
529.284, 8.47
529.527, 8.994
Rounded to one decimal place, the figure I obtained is -1.2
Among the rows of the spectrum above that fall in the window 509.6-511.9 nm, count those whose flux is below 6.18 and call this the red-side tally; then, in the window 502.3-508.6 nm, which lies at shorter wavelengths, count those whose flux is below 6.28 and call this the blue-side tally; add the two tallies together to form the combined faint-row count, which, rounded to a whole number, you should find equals 11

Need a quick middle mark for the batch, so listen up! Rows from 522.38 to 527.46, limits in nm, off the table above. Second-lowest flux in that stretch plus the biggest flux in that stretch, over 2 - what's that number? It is 6.59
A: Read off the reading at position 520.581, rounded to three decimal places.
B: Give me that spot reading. 6.283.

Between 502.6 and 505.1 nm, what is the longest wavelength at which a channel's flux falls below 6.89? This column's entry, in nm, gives 504.997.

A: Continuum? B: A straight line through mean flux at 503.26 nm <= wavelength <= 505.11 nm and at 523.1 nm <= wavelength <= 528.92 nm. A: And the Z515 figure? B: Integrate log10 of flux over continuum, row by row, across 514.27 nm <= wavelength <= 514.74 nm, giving 0.017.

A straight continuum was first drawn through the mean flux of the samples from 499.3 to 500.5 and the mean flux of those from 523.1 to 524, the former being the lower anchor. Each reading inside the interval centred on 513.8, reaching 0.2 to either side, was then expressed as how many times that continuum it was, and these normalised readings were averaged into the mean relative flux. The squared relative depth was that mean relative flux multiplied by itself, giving 0.92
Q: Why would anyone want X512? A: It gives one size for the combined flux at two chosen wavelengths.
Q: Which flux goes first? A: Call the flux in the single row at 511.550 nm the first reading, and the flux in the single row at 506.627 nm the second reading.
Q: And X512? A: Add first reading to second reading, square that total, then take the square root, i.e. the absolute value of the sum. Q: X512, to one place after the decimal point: 13.5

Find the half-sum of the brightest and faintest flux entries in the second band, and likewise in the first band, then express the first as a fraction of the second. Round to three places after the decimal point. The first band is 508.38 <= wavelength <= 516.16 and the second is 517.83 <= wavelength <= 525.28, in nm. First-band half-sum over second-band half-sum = 1.062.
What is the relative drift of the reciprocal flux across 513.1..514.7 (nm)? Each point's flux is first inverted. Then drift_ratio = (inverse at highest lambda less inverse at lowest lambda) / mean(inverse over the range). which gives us 0.02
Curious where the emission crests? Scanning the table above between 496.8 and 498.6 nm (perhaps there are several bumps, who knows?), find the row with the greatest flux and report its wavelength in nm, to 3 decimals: 497.609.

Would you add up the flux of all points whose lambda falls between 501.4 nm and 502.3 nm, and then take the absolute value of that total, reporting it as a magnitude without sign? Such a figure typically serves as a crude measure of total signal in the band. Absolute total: 25.0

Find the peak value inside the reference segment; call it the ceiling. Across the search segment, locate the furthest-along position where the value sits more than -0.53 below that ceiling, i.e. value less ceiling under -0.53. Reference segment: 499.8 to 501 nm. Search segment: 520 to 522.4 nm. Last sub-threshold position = 522.262 nm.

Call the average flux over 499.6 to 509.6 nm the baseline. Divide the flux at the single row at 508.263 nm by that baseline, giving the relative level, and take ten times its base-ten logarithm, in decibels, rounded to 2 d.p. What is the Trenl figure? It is 0.20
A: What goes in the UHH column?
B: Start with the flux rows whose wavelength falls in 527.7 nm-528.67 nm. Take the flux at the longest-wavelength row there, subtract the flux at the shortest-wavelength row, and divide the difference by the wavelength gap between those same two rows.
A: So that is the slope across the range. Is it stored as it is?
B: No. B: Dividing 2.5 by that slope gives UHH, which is -4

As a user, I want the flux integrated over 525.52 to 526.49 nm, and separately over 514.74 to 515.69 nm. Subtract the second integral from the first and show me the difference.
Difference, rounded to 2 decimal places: 0.00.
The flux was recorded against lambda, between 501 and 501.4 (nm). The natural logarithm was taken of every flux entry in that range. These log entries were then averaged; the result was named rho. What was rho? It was 1.95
